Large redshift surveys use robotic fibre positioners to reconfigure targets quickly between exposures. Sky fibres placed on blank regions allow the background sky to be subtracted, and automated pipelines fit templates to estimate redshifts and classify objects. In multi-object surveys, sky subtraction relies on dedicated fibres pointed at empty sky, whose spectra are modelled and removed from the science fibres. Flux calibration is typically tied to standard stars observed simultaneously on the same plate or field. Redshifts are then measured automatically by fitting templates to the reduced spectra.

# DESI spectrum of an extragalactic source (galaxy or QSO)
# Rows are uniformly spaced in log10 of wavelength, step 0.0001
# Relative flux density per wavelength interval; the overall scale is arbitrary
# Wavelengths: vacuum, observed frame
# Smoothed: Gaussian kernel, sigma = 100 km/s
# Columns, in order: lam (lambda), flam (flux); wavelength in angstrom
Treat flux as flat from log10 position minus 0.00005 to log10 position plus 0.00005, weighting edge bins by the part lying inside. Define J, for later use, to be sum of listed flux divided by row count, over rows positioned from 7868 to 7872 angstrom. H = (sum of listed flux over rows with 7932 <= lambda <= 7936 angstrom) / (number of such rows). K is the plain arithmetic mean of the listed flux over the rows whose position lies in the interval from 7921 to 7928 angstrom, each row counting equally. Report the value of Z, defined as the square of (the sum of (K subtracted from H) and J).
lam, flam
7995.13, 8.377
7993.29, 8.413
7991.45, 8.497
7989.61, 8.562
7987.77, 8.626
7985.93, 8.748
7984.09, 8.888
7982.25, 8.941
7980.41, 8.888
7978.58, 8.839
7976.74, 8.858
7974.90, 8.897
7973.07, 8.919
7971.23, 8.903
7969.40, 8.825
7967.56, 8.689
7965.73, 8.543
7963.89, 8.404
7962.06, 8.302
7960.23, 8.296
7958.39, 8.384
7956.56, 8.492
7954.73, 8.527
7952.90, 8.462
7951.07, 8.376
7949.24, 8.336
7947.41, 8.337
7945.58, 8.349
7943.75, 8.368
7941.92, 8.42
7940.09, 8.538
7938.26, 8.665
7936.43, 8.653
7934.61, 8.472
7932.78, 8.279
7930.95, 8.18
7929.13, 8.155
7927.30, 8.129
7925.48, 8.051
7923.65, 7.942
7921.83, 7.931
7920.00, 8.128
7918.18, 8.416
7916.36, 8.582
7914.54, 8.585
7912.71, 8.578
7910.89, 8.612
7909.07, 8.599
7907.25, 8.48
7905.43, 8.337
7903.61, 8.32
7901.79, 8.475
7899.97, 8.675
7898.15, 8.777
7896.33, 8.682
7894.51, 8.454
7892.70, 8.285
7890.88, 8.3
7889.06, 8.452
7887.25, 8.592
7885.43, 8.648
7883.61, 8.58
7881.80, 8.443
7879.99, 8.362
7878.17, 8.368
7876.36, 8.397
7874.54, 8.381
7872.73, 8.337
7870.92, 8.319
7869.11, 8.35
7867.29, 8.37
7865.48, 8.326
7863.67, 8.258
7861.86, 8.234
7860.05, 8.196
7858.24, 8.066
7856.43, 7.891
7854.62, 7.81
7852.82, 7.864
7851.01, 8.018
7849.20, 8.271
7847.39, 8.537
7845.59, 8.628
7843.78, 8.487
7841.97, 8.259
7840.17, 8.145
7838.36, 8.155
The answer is 76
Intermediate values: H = 8.4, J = 8.33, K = 8.01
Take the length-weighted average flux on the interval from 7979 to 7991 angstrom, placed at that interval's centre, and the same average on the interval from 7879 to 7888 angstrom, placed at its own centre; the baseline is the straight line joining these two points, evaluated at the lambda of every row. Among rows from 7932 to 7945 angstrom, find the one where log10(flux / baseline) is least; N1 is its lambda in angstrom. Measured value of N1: 7932.78 angstrom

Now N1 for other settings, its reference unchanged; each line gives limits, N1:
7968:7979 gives 7978.58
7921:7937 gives 7921.83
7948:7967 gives 7960.23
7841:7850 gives 7849.20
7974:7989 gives 7987.77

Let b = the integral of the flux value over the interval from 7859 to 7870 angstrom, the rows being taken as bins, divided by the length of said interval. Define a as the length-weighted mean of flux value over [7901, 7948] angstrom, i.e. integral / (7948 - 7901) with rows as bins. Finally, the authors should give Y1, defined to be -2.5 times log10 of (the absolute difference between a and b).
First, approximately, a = 8.37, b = 8.28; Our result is 2.7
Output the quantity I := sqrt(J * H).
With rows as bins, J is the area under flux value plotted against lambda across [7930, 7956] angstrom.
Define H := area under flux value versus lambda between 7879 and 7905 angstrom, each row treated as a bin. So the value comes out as 220.0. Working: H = 221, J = 219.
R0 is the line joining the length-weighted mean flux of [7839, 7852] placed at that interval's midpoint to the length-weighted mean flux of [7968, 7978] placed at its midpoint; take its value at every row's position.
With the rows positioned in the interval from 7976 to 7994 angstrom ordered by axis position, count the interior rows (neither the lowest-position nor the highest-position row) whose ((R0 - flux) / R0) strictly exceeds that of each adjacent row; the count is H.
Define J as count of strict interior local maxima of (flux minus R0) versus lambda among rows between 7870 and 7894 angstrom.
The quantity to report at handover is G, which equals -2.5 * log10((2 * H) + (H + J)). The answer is -1.75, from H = 1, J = 2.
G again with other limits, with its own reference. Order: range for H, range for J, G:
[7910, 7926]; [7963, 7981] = -1.51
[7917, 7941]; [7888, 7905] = -1.51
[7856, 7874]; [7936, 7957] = -1.75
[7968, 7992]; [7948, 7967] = -1.51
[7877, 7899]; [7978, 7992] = -2.11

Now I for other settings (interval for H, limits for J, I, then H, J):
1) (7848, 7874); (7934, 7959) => 212.0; 212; 211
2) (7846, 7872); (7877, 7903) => 217.0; 213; 221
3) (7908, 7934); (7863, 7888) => 213.0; 216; 210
